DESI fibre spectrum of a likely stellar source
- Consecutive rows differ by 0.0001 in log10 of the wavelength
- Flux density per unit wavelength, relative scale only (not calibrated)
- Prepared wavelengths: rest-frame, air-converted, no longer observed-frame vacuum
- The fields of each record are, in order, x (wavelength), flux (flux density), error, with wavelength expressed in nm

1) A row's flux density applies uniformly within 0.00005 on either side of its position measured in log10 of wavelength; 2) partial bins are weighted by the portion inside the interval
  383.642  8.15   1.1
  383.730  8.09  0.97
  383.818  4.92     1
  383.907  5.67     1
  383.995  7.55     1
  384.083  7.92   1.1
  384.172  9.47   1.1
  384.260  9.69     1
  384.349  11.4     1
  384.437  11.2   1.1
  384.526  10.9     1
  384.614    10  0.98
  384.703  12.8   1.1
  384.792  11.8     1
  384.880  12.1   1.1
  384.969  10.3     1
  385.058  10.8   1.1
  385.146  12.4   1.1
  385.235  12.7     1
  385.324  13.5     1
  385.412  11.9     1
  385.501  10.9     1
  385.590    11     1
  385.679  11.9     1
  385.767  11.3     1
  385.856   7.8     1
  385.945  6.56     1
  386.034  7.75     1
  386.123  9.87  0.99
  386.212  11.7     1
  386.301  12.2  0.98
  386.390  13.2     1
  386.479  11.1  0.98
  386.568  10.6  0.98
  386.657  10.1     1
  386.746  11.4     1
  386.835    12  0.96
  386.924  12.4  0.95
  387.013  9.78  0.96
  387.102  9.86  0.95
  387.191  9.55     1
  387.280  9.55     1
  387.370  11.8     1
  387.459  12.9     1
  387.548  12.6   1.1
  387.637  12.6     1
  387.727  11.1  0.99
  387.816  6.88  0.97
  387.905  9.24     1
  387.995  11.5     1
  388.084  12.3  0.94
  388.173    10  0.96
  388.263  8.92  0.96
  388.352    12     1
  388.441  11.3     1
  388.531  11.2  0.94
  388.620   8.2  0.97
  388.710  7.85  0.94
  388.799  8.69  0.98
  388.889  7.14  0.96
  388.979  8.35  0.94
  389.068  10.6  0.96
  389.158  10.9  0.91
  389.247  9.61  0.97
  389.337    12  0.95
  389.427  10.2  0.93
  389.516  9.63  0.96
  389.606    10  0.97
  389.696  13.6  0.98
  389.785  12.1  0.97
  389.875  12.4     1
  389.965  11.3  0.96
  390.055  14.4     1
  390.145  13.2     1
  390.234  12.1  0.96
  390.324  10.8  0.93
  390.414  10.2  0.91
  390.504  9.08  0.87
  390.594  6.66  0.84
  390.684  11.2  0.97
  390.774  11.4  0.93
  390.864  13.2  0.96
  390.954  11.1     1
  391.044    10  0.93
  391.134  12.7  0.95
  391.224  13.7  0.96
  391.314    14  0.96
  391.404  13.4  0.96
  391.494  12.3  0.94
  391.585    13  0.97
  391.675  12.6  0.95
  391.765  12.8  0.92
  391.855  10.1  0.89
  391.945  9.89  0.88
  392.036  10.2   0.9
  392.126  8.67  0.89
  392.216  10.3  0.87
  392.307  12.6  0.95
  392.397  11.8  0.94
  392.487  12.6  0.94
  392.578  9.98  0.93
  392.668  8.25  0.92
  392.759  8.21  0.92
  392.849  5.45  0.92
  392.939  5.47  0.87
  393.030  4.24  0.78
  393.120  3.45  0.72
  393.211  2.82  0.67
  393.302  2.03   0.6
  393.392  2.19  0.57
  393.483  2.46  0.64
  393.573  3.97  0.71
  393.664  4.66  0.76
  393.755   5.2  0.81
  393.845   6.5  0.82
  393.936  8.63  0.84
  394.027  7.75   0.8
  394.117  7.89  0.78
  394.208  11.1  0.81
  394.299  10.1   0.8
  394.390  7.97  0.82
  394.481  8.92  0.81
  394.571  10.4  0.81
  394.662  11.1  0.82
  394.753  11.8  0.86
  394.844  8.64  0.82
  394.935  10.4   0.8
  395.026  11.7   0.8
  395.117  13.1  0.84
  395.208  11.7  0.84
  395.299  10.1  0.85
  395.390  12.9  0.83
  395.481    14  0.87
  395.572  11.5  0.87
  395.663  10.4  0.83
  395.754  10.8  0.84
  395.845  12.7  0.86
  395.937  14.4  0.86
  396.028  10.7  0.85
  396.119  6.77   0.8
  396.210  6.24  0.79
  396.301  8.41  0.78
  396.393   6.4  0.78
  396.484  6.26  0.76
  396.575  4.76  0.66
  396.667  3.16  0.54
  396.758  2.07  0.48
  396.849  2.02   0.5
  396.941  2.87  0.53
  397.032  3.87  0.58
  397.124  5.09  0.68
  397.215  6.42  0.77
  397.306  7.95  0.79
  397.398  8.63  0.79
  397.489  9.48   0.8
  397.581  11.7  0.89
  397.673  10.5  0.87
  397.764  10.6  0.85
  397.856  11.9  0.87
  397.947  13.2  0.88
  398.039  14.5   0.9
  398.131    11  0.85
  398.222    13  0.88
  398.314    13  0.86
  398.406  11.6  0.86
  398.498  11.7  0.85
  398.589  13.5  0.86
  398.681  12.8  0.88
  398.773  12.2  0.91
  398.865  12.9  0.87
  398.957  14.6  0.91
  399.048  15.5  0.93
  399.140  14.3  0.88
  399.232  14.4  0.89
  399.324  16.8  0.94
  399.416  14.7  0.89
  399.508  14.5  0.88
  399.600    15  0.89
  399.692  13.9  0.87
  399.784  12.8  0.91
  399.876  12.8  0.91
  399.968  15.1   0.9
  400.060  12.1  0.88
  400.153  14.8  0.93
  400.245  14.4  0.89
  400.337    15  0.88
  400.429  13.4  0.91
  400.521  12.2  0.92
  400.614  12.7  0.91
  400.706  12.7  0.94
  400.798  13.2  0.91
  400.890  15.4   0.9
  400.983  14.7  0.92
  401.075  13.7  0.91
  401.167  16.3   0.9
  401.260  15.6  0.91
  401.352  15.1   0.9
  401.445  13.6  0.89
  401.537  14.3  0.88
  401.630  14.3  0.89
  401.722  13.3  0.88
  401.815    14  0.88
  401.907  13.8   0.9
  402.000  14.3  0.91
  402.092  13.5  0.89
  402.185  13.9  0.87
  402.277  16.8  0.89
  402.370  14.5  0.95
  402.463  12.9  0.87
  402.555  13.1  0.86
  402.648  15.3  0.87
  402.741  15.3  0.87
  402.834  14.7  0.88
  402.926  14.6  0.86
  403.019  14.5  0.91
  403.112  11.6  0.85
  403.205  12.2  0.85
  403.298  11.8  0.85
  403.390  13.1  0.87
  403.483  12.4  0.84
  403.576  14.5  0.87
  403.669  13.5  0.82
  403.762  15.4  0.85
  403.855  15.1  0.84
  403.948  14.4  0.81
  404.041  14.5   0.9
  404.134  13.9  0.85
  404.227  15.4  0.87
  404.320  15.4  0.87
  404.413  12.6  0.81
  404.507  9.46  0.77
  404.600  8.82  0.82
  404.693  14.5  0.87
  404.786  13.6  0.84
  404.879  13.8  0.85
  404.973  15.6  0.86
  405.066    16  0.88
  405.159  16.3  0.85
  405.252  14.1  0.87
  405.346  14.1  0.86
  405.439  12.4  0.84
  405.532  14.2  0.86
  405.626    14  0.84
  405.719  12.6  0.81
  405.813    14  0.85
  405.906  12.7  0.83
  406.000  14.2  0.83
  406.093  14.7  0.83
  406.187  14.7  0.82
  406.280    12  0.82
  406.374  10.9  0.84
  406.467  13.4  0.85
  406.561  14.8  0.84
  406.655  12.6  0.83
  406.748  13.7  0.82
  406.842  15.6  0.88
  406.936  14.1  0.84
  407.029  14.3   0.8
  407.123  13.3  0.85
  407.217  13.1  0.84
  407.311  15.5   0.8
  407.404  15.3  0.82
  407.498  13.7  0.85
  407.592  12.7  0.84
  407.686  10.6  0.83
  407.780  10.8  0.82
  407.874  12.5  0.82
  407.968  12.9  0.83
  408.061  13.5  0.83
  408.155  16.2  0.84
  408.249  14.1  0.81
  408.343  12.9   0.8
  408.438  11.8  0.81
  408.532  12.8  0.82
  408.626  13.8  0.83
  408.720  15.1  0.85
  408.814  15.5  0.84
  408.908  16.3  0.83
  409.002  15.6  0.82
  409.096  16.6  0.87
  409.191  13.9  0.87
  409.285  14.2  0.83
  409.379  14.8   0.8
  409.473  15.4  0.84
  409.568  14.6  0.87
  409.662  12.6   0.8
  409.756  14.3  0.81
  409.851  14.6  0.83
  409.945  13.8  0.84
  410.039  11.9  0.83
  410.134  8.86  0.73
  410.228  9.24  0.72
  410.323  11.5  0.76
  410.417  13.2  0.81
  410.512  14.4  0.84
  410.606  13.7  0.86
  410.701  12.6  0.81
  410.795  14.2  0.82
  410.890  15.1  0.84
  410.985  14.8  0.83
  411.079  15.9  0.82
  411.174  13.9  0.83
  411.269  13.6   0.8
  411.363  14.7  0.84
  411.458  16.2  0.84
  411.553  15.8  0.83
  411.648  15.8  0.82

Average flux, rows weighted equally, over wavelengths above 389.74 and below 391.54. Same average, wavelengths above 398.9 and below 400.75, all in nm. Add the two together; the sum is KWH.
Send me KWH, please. 25.8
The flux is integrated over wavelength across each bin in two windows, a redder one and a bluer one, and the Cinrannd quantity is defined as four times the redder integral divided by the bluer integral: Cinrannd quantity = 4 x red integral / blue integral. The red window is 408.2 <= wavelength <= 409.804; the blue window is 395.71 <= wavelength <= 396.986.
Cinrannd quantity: 10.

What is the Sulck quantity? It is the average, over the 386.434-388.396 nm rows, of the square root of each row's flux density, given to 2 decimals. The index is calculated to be 3.28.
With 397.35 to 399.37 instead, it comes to 3.54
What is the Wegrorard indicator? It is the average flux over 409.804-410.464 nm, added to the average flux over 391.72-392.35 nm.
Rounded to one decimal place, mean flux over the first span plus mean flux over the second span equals 22.5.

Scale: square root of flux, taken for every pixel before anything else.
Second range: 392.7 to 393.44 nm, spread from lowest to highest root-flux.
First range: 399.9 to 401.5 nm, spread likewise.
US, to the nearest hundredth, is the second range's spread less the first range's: 0.88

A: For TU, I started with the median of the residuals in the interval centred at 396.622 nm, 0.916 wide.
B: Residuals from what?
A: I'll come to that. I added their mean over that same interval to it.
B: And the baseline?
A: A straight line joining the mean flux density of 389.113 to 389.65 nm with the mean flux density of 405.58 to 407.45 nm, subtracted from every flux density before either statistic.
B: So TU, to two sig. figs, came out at -15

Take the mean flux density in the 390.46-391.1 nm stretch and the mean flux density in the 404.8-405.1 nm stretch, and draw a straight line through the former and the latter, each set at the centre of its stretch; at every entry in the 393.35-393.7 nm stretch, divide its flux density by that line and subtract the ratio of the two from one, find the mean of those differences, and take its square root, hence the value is 0.84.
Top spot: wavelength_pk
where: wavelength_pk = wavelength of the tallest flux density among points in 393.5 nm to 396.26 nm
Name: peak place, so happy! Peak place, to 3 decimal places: 395.937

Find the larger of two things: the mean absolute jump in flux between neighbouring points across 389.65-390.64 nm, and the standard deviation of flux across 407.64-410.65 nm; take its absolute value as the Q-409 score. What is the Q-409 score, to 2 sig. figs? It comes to 1.9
